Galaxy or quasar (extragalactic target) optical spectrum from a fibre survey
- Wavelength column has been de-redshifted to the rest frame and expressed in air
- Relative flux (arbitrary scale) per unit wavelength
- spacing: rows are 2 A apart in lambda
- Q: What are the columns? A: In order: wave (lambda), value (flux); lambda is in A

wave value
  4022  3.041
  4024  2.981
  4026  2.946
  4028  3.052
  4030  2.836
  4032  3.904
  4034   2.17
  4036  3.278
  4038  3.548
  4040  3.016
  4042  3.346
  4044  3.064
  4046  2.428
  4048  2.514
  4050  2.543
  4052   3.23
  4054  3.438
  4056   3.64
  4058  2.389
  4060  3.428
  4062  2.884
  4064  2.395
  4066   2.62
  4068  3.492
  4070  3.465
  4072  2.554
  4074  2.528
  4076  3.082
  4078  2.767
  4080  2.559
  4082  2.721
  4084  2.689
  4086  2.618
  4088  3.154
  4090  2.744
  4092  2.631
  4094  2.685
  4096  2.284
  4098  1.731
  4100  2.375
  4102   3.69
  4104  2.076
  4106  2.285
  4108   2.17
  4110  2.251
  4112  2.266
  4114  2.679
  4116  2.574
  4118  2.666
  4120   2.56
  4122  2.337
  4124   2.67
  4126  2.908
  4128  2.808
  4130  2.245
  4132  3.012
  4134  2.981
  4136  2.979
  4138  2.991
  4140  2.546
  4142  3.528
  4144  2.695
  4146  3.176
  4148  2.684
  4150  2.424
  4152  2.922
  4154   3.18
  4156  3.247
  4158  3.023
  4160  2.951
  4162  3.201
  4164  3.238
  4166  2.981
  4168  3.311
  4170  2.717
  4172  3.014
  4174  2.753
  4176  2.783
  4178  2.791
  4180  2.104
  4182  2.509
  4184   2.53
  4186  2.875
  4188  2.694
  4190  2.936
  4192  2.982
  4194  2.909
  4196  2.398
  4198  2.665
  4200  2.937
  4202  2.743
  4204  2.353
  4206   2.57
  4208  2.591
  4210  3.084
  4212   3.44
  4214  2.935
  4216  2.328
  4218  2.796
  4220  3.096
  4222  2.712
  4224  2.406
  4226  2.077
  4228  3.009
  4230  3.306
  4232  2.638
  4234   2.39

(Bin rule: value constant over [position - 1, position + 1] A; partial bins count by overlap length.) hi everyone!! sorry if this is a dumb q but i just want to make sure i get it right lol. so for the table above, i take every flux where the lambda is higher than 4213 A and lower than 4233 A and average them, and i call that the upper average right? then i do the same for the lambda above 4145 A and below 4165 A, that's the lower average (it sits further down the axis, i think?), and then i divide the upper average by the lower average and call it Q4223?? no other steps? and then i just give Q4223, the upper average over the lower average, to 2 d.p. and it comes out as 0.91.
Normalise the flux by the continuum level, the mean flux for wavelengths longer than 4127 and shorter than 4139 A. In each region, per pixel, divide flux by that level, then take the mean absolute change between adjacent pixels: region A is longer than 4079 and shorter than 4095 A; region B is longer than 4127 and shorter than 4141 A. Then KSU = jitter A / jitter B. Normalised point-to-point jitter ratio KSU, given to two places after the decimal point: 0.65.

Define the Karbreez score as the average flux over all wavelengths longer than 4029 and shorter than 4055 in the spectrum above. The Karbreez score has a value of 3.0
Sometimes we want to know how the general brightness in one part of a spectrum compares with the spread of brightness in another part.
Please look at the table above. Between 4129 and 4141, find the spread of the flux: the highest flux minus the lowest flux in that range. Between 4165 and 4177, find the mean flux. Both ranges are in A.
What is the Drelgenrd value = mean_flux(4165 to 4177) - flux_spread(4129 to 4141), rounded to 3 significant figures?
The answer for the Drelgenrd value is 2.16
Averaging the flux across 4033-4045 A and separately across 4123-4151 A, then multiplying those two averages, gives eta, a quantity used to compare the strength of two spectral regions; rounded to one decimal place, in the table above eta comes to 8.7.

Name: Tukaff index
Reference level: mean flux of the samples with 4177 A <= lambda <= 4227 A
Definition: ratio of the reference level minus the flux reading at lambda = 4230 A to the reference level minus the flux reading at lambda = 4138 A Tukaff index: 2.1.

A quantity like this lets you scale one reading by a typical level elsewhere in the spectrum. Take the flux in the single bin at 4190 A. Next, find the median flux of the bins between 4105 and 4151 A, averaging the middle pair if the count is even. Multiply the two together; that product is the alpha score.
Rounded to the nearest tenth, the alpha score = 7.8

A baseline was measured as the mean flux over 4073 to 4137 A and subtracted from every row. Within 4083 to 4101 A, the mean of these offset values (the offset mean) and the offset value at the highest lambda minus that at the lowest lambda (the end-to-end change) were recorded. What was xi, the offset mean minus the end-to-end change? 0.2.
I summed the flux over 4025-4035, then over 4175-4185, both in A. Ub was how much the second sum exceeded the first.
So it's -2.2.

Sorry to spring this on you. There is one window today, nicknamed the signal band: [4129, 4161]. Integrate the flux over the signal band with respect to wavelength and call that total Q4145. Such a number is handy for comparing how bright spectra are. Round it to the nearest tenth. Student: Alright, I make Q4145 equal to 93.2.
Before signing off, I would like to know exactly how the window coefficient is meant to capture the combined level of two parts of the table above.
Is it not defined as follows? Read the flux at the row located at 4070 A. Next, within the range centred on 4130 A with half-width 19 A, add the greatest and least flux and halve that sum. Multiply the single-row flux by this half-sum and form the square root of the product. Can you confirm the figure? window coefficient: 3.16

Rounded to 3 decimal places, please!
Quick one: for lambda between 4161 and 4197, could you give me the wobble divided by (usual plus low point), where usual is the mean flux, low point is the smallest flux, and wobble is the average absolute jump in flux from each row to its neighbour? 0.052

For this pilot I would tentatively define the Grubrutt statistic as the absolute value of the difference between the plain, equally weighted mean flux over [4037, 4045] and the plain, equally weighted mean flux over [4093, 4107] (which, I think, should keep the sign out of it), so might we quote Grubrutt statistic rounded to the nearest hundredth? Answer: 0.80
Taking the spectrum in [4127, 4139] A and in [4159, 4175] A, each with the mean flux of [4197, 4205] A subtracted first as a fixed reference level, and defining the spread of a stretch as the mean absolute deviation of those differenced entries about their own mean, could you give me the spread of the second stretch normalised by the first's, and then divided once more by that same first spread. 4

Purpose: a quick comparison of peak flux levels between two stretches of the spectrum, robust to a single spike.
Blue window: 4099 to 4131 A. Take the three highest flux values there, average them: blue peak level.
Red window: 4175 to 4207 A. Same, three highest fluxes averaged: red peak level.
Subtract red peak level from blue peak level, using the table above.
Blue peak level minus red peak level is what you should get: 0.18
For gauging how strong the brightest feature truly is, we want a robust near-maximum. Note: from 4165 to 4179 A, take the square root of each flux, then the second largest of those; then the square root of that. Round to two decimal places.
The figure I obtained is 1.32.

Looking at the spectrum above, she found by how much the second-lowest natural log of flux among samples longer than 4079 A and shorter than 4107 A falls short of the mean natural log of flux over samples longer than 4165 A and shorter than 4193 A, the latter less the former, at 0.29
